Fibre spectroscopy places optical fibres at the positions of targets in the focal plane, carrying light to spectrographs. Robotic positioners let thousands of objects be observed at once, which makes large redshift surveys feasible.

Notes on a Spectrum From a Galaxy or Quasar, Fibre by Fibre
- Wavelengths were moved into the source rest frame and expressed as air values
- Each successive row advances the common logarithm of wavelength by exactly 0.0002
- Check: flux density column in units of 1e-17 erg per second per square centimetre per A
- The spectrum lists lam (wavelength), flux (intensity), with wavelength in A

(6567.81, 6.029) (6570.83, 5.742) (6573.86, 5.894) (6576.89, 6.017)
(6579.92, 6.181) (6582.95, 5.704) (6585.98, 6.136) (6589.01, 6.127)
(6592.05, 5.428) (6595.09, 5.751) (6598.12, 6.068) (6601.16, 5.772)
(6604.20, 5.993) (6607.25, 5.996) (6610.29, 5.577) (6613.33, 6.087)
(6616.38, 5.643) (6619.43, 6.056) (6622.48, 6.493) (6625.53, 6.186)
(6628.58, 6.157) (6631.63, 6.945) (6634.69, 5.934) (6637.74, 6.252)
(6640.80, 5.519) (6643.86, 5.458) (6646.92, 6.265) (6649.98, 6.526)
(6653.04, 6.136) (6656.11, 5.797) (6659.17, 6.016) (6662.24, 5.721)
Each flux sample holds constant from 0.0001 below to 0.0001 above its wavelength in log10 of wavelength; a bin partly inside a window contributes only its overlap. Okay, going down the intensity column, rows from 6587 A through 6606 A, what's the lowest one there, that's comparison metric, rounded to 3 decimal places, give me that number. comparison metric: 5.428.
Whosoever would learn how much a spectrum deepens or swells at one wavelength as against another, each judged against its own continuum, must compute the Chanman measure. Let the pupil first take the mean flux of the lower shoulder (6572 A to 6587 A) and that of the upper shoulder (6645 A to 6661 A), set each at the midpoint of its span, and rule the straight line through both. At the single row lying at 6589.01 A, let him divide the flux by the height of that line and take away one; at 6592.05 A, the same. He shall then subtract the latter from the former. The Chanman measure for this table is 0.12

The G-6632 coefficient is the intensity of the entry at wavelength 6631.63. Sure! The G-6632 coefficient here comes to 6.945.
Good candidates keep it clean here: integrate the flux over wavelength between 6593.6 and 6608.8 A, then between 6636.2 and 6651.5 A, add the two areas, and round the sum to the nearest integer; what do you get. 182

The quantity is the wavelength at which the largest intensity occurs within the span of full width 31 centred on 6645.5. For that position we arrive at 6631.63 A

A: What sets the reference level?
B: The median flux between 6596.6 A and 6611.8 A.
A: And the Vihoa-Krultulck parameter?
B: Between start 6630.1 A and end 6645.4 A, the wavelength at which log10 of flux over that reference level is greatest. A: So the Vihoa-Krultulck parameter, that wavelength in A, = 6631.63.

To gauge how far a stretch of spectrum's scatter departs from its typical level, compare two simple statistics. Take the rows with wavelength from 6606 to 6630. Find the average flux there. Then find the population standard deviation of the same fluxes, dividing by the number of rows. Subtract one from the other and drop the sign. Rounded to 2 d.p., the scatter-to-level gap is 5.75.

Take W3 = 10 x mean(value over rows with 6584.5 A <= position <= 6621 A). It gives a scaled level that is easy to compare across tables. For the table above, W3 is 58.9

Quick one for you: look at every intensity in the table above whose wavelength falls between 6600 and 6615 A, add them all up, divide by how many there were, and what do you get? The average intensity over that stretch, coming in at 5.88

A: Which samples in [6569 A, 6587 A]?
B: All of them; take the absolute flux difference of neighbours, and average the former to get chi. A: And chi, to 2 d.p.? 0.27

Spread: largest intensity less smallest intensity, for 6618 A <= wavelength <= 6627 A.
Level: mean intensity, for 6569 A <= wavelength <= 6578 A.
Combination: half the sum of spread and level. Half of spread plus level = 3.16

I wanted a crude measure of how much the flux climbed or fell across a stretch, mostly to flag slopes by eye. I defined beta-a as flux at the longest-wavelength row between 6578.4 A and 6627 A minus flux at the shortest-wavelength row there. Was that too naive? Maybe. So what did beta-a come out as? 0.005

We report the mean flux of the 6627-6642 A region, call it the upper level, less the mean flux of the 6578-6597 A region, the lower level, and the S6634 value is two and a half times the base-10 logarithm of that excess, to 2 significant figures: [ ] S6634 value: -1.4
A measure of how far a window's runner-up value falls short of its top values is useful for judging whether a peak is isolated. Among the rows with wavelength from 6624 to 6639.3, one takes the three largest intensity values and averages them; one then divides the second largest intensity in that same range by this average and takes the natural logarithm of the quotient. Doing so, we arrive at -0.033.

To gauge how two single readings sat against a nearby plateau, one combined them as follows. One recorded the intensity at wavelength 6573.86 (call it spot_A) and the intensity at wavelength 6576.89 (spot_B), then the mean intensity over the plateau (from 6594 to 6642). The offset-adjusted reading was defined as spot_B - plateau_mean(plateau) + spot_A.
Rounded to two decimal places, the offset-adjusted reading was 5.88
